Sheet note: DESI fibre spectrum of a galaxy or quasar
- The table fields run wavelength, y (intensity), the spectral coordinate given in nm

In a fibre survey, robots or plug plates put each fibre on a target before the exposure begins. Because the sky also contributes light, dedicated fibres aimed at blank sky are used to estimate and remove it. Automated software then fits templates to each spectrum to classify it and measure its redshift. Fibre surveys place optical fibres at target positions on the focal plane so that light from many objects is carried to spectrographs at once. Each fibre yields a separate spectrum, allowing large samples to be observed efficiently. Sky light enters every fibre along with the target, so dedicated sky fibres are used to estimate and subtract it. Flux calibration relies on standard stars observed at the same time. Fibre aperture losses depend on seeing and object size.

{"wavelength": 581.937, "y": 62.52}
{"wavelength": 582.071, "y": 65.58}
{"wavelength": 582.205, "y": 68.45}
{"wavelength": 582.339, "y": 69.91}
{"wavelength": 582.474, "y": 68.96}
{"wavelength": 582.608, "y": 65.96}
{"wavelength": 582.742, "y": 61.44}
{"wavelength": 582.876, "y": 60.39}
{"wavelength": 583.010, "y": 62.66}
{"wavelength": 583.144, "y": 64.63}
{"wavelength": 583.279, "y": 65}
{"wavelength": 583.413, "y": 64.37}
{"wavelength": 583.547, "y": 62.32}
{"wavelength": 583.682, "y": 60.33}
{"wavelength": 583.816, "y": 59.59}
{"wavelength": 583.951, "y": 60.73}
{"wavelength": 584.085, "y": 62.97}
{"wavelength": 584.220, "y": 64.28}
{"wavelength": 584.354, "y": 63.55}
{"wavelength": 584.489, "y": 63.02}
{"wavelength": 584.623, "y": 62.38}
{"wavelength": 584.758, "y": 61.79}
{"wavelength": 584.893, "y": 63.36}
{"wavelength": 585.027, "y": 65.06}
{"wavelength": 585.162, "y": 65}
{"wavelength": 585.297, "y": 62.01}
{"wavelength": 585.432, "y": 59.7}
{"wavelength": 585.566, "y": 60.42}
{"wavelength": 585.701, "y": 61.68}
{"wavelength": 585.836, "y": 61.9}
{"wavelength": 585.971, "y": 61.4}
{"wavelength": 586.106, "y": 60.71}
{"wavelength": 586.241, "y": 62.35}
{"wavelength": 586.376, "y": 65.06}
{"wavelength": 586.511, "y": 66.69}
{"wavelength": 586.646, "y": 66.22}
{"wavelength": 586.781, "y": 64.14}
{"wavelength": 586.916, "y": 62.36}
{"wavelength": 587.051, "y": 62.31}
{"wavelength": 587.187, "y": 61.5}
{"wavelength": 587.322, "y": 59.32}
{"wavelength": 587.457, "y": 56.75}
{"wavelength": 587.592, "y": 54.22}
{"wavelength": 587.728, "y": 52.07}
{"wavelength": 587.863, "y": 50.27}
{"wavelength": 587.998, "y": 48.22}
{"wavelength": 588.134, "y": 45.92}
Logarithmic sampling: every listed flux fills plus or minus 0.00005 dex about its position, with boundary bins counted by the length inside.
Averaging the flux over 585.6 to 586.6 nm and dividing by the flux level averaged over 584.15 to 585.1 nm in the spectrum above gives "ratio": 0.99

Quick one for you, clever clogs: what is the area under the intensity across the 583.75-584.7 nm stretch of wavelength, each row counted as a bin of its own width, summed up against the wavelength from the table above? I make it 59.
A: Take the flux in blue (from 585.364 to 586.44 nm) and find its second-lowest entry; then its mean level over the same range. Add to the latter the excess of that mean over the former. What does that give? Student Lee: 62.9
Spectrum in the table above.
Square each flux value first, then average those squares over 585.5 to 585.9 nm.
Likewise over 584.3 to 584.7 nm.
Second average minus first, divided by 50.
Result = 4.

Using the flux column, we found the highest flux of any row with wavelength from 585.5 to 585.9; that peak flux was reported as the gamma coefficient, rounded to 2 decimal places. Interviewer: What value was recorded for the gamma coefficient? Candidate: 61.90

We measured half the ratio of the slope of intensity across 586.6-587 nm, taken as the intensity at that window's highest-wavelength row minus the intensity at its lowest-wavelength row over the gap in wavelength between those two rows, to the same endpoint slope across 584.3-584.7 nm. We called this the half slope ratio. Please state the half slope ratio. 1.6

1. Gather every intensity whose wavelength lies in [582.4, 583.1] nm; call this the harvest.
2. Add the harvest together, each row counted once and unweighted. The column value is 319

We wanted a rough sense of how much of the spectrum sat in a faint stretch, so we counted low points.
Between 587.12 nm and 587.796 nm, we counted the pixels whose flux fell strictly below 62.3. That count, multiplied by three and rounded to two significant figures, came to 15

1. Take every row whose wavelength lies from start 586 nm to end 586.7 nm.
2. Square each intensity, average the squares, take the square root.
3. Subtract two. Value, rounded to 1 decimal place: 62.2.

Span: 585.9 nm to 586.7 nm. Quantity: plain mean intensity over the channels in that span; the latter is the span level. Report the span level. 63.7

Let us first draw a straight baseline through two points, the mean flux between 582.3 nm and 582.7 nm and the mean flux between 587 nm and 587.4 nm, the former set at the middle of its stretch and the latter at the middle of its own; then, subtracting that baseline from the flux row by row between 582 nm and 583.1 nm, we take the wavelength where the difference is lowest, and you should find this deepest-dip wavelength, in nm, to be 582.876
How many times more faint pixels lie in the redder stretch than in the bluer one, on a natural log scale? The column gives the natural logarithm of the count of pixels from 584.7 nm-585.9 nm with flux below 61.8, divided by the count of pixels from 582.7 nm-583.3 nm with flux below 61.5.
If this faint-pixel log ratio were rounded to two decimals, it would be 0.69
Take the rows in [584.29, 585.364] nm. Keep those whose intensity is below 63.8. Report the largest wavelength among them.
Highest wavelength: 585.297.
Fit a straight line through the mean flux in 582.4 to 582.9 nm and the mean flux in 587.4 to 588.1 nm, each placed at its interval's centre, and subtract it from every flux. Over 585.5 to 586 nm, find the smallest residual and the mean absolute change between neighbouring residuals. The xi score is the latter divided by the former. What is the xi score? 0.25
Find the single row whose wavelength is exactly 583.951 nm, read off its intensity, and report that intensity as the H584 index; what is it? 60.73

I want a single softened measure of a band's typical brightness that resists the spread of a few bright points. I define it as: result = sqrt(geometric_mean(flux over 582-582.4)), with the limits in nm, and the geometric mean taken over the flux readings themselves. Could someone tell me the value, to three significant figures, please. 8.24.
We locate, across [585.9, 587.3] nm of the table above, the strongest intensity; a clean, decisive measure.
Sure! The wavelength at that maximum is 586.511 nm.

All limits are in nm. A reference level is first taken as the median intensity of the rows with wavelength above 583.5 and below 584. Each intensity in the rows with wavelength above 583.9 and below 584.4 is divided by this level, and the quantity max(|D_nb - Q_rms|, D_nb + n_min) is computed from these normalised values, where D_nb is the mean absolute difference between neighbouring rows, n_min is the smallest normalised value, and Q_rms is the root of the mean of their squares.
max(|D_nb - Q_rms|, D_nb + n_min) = 1.027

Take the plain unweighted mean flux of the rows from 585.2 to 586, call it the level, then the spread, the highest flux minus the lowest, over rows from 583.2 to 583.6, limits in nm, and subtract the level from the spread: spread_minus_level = -59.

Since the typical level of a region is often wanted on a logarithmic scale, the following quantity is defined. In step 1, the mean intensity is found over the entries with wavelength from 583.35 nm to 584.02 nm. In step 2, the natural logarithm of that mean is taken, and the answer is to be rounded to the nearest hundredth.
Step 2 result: 4.12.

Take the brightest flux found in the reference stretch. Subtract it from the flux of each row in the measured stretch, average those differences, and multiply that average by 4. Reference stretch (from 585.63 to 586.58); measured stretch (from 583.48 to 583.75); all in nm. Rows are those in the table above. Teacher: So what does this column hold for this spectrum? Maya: -21.5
